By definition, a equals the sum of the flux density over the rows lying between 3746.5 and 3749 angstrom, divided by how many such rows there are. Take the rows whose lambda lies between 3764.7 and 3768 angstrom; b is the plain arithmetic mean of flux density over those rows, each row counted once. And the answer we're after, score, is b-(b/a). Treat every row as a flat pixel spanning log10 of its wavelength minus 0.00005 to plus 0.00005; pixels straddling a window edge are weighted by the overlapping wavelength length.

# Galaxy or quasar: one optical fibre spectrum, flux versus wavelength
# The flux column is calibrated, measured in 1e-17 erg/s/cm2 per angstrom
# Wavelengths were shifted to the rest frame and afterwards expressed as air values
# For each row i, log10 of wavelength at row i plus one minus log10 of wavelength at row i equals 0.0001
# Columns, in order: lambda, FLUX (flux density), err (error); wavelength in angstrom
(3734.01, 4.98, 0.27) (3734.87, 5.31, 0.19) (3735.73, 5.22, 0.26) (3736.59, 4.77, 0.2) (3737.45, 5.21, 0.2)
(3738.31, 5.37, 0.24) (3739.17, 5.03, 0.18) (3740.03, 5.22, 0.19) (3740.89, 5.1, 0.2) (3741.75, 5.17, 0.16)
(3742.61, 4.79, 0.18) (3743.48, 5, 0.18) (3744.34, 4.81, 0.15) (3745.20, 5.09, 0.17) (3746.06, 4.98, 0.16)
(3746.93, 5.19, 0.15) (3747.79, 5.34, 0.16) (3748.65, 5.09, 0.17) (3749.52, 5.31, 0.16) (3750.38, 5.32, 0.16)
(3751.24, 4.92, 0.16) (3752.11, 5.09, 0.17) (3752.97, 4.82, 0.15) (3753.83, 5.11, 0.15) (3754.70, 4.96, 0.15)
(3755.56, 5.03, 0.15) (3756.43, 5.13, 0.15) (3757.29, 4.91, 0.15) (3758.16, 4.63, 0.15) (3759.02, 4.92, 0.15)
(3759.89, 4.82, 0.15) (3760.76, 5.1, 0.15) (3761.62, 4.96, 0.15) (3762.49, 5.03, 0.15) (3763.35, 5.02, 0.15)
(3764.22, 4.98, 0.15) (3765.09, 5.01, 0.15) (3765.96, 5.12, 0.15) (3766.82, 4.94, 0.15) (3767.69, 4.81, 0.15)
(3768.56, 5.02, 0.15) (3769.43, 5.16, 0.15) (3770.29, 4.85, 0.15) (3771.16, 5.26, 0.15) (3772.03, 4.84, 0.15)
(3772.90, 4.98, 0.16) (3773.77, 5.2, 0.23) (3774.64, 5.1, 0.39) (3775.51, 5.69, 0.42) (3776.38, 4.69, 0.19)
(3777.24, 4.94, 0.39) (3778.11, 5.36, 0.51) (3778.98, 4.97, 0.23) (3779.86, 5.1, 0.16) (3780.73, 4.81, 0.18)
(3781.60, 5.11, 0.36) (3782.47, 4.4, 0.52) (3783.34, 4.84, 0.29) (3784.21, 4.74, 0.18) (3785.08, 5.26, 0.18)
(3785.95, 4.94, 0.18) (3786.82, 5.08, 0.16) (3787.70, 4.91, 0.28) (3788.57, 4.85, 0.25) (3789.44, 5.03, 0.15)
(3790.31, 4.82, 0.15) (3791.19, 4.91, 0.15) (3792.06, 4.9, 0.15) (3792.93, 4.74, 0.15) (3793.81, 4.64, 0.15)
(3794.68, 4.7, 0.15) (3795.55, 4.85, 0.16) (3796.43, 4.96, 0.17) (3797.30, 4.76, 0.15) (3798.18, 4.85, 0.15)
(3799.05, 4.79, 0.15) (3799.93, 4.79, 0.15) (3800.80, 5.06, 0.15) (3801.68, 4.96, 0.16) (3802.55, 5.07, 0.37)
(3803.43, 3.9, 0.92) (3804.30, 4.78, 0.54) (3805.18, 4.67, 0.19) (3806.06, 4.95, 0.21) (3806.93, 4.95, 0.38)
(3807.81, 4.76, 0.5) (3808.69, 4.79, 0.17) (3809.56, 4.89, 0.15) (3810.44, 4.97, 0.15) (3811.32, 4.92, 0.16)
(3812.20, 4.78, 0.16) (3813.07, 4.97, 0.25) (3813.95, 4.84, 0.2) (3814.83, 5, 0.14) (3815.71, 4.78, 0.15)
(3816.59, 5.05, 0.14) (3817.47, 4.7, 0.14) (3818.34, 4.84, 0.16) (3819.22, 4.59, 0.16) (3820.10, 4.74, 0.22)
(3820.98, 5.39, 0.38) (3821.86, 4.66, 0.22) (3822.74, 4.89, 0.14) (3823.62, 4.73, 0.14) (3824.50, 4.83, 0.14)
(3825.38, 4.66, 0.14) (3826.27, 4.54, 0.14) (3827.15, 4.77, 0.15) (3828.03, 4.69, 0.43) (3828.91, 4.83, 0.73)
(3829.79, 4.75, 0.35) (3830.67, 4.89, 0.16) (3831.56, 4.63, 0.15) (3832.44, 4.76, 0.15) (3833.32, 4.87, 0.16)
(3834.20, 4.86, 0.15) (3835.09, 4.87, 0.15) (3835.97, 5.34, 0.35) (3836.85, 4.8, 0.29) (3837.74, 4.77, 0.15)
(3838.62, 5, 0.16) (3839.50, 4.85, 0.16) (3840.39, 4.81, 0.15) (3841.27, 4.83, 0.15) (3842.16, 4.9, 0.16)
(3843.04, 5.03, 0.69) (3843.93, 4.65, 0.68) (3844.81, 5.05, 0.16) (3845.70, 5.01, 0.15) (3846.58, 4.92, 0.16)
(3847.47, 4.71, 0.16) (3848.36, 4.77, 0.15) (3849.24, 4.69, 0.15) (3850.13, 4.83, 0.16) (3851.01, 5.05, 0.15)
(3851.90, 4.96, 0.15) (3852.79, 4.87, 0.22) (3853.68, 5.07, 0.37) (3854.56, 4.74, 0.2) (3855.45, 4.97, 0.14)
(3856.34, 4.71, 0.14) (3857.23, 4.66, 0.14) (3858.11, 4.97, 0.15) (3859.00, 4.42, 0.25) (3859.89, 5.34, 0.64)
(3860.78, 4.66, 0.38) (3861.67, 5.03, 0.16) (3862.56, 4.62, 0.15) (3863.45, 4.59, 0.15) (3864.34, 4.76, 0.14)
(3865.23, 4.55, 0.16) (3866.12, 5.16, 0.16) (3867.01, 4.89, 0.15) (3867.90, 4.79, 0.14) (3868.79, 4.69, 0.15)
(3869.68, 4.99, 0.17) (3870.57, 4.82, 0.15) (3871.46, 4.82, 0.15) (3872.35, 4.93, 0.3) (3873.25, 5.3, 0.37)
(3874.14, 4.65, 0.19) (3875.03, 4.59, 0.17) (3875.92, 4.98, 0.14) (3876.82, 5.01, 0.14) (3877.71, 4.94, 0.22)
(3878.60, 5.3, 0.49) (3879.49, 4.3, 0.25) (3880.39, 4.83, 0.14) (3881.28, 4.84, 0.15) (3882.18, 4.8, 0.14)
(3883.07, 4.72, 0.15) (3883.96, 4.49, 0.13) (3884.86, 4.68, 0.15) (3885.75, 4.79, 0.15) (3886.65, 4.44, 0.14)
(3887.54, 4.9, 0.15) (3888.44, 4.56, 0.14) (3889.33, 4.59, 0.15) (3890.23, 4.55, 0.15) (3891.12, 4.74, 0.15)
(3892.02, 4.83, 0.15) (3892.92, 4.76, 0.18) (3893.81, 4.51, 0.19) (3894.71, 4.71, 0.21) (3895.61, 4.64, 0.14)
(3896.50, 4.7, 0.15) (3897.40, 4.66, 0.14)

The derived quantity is 4.02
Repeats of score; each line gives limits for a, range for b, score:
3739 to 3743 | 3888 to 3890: 3.67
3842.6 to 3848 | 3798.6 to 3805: 3.79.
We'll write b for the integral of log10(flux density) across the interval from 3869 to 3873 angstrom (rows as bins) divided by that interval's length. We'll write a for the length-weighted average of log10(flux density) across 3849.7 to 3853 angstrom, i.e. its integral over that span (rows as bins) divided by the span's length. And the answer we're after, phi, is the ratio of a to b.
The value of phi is 1.01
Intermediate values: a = 0.693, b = 0.689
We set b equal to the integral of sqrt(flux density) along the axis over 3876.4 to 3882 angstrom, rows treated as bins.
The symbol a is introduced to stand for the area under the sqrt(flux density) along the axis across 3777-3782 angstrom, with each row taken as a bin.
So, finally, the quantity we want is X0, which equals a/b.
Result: 0.91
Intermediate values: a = 11.2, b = 12.3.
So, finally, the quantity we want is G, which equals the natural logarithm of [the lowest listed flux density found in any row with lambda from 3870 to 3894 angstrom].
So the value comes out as 1.46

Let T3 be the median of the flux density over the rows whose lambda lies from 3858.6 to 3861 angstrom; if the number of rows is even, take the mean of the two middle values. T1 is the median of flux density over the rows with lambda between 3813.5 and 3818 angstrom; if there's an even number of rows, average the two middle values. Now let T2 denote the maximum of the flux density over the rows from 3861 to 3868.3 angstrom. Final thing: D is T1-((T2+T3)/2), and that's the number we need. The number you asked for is -0.07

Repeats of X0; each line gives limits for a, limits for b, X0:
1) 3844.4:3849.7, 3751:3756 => 1.05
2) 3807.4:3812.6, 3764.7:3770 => 0.96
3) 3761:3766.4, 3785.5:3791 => 0.99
